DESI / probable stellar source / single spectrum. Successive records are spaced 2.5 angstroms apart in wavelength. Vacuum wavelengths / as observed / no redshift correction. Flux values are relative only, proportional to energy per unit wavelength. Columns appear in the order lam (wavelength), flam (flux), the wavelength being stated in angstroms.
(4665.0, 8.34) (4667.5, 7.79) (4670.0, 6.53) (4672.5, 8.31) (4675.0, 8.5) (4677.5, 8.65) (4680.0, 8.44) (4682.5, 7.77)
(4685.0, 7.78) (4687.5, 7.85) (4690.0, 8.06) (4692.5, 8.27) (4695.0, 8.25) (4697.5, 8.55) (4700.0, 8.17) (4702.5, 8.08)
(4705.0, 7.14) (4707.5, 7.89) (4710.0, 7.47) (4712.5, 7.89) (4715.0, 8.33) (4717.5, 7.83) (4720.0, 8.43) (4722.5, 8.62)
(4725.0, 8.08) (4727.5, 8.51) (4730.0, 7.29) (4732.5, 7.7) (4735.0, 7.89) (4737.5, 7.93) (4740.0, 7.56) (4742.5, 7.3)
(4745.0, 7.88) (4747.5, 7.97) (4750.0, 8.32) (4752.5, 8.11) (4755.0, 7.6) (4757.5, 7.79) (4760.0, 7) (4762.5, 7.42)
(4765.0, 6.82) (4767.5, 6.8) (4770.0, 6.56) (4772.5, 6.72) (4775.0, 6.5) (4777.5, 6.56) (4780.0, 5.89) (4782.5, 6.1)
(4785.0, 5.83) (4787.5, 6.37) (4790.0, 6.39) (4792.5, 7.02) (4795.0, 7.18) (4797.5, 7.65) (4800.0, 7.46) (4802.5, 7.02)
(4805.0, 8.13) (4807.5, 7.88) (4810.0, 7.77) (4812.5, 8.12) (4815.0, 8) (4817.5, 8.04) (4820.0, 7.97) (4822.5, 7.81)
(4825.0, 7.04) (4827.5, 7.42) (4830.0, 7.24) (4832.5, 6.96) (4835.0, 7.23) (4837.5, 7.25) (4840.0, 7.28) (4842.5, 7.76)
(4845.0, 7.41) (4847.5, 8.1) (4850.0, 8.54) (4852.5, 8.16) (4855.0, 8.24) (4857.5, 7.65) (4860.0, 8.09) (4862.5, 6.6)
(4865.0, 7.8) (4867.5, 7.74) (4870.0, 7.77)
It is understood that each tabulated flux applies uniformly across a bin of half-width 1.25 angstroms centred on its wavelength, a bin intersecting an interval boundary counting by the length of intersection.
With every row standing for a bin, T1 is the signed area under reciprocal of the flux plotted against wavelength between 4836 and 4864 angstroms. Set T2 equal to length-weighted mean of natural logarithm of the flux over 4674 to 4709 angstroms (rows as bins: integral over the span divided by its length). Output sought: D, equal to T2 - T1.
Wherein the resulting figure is -1.6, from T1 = 3.6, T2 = 2.09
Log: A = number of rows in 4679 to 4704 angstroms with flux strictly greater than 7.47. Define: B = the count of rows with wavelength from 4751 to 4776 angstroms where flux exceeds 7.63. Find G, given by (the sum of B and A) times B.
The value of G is 24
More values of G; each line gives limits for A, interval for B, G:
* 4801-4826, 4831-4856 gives 65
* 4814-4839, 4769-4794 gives 0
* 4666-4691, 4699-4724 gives 136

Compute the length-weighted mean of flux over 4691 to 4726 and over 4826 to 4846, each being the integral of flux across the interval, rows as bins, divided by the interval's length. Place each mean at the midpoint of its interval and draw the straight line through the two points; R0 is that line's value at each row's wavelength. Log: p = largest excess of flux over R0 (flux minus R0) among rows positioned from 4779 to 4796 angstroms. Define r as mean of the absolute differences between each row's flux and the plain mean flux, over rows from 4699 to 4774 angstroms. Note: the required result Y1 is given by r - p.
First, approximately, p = -0.4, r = 0.451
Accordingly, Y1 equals 0.8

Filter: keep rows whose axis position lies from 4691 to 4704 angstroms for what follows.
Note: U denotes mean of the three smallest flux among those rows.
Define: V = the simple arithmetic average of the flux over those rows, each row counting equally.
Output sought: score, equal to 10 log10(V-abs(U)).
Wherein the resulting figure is -10.1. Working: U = 8.2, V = 8.3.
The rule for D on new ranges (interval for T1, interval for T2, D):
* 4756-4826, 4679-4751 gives -7.8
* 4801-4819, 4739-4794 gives -0.4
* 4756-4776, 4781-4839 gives -0.9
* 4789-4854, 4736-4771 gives -6.6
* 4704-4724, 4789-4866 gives -0.5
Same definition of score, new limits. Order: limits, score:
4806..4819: -11.0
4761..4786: -2.4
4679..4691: -7.4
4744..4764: -3.8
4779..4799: -2.1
